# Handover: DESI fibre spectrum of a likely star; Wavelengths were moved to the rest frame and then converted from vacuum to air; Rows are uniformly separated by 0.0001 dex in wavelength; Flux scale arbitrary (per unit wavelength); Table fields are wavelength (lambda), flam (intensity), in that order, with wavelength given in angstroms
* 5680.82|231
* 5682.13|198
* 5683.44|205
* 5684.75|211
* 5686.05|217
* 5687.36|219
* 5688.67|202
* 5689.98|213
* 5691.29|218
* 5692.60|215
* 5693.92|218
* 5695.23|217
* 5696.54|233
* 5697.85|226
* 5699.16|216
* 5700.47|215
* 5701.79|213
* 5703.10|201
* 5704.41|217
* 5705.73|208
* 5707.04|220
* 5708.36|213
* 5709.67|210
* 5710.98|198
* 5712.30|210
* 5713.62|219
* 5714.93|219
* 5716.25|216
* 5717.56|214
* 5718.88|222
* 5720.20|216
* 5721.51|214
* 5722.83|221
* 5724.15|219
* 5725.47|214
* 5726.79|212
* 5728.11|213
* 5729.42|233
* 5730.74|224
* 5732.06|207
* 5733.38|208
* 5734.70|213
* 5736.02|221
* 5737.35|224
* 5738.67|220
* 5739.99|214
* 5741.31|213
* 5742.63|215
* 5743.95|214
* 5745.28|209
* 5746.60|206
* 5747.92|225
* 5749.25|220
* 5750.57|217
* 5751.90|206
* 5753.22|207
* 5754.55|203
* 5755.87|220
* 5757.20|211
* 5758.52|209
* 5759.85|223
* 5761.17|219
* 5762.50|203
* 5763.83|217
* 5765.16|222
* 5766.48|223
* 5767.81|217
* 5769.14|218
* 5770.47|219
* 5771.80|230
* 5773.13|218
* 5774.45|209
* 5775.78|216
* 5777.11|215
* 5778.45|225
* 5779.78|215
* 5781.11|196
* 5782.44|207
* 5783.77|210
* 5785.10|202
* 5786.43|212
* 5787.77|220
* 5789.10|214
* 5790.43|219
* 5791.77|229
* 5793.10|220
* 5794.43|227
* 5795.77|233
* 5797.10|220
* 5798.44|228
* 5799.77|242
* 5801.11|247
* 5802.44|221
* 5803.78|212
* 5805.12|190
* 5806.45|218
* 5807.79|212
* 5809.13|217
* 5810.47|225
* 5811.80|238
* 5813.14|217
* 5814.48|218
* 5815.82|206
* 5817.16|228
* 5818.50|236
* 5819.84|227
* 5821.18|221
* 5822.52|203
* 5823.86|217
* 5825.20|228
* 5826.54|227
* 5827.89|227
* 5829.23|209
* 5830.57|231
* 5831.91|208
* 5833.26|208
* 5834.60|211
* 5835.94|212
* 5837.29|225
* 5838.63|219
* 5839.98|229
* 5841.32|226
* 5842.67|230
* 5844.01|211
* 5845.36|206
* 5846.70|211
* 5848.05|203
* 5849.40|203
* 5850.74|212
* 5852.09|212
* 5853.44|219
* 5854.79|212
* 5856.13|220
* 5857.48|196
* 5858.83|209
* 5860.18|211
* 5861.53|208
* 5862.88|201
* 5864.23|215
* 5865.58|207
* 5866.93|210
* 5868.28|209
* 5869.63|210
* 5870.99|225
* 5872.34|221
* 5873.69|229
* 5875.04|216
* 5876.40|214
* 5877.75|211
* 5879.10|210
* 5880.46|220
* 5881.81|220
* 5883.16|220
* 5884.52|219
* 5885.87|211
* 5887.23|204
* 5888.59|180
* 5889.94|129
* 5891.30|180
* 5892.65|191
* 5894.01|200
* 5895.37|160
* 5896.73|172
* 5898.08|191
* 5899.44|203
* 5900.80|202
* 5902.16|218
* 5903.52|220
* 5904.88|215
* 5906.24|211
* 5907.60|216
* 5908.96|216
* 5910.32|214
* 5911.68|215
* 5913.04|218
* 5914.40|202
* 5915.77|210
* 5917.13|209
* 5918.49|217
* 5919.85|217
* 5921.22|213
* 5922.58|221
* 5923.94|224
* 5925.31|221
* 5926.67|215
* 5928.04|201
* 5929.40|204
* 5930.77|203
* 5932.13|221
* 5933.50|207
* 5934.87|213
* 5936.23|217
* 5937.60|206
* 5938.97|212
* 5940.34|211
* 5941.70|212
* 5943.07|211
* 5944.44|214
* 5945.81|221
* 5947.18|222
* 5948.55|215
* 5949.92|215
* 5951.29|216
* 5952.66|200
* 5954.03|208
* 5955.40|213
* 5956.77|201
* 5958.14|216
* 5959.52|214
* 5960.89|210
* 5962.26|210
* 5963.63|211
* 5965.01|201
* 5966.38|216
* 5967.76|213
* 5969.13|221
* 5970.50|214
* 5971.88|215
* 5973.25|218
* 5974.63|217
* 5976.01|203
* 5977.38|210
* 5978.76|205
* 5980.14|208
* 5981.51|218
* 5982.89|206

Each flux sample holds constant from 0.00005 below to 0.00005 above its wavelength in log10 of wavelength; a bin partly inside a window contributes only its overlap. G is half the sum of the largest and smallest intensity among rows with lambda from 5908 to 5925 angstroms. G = 213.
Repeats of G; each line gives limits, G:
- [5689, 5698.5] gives 223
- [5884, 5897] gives 174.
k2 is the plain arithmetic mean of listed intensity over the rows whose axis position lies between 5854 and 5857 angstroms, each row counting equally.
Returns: 216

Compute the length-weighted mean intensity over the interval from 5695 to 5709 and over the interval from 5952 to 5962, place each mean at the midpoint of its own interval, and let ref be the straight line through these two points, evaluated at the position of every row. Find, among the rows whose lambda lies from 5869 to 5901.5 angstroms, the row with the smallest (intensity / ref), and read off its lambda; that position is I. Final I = 5889.94 angstroms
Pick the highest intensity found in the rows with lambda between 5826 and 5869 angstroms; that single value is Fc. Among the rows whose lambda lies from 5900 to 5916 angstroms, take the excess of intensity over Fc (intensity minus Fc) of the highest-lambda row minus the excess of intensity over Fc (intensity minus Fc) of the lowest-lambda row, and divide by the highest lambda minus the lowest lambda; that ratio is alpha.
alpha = 0.5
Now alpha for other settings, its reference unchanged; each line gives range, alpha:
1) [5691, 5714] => 0.0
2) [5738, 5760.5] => 0.1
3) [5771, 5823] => -0.5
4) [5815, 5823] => -0.4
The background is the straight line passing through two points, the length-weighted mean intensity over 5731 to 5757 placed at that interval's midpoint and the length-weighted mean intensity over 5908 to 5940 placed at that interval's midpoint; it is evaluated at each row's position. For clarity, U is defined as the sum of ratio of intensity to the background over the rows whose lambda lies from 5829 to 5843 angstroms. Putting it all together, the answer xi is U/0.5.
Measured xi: 22.6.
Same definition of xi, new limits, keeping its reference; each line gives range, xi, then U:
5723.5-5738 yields 22.3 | 11.2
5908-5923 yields 22.1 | 11.0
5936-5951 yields 22.1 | 11.1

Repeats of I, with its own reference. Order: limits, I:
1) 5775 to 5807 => 5805.12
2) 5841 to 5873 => 5857.48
